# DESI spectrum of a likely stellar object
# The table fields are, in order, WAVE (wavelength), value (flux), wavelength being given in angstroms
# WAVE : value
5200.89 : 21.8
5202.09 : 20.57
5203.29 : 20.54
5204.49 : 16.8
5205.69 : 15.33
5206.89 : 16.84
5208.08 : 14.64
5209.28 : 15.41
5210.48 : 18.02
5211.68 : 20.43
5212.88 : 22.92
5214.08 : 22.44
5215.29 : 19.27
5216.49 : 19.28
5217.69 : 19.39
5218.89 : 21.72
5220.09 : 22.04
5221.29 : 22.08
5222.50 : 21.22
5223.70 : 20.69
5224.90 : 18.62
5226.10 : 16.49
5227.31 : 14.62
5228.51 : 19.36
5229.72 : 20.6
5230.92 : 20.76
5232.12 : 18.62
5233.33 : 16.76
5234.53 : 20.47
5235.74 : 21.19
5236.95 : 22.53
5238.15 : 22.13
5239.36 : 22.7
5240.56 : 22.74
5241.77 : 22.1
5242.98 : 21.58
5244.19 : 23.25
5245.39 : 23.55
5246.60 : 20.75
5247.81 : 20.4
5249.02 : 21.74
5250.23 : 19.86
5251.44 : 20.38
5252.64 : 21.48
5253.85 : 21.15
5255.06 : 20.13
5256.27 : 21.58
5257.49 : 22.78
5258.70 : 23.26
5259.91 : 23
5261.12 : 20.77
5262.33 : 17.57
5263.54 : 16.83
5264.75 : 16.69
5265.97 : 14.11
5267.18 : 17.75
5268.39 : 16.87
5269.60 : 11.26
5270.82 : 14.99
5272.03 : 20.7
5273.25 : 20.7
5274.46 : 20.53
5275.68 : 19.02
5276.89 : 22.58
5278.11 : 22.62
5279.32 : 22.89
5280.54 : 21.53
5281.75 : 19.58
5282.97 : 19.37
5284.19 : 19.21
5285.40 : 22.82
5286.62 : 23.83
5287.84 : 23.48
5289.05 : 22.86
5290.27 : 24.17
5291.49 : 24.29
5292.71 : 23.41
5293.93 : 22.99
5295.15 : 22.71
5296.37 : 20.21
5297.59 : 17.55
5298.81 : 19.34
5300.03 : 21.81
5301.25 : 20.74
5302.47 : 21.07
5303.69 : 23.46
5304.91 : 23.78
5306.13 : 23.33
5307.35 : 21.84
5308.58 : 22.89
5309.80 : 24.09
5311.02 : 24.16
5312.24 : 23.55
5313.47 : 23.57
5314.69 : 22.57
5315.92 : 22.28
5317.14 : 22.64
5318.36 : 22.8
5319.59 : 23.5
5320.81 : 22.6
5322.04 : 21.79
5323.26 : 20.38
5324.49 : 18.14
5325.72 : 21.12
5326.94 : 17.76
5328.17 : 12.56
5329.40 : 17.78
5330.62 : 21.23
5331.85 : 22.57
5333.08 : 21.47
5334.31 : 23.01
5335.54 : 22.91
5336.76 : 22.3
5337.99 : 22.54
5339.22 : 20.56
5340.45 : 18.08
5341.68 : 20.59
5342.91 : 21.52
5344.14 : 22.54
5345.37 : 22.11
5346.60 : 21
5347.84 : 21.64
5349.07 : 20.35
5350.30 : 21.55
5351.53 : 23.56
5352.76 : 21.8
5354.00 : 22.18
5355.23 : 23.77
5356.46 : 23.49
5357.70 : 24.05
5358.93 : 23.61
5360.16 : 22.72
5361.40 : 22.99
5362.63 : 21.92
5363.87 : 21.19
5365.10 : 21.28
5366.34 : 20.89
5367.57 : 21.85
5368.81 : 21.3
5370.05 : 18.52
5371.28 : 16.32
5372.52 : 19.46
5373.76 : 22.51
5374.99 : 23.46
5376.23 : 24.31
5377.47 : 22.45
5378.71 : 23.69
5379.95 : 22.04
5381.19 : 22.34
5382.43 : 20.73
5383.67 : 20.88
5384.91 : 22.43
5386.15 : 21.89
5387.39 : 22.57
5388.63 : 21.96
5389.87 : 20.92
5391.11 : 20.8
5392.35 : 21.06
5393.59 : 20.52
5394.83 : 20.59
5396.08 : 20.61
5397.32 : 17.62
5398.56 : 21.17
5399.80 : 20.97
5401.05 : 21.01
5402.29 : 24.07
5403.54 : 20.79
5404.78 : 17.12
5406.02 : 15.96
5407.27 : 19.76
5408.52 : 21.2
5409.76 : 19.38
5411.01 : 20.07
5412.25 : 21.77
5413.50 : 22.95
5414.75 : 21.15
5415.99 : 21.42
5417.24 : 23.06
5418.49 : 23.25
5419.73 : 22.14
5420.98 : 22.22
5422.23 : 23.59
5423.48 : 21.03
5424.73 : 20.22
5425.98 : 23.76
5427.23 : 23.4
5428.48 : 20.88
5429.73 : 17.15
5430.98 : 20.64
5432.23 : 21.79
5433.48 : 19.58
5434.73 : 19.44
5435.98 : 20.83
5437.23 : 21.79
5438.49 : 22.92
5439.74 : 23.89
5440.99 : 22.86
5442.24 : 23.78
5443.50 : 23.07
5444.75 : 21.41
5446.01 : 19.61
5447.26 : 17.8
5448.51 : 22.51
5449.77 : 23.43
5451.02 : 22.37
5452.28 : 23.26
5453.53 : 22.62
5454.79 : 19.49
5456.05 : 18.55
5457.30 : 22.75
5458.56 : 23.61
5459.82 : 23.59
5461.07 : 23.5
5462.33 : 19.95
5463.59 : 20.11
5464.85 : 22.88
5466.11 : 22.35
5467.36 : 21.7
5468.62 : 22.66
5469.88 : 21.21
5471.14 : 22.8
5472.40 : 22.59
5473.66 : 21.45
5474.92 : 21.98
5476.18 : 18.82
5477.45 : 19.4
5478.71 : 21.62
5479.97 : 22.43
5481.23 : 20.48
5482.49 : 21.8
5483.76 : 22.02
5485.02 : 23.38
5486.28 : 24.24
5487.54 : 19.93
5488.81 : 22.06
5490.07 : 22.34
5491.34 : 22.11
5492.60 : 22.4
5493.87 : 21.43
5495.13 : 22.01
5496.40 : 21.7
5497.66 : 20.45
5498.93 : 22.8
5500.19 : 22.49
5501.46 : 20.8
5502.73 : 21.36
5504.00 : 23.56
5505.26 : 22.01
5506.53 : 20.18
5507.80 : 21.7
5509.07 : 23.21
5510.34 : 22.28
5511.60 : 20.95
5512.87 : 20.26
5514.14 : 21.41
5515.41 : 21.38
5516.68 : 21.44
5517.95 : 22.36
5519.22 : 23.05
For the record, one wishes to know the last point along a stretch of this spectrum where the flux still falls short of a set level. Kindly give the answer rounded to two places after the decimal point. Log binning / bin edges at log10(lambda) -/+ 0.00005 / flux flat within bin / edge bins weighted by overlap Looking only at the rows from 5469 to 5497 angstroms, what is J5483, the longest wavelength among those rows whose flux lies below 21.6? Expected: 5493.87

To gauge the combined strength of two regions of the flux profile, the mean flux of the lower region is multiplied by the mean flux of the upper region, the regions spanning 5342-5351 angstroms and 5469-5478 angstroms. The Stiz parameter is 456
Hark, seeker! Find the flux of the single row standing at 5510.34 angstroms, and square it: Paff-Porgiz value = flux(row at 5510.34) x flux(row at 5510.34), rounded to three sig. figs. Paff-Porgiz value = 496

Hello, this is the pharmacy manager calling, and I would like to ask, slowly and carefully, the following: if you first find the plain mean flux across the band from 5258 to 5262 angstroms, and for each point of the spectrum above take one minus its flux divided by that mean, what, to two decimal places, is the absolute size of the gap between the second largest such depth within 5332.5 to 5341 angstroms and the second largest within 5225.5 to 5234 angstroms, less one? -0.82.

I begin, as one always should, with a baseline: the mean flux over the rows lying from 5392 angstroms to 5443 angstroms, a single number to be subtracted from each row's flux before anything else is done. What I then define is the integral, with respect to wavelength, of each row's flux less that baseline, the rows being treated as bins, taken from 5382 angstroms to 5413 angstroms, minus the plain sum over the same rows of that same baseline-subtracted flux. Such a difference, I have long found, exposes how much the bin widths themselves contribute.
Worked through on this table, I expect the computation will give -3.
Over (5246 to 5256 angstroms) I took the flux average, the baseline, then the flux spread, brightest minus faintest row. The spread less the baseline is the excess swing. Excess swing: -18.9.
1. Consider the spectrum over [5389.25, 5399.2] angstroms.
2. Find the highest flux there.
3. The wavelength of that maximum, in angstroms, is 5398.56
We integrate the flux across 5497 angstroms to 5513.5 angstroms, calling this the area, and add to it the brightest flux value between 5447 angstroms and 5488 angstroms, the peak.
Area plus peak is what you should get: 382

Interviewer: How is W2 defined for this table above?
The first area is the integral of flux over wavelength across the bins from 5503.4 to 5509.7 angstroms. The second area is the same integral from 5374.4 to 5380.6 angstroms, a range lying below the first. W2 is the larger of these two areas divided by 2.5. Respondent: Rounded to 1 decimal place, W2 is 57.4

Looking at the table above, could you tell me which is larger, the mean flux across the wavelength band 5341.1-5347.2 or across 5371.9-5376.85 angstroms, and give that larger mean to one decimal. 22.4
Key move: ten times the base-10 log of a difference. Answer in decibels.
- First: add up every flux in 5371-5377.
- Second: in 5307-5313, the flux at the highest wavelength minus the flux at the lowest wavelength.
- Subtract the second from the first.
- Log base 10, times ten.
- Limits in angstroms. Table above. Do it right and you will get 20.2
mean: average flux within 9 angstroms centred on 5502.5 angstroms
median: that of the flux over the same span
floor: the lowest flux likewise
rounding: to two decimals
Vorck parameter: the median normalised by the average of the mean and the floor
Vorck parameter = 1.05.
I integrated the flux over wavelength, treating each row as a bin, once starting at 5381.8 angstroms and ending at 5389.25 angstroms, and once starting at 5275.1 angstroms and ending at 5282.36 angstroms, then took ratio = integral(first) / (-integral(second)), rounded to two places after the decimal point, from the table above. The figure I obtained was -1.04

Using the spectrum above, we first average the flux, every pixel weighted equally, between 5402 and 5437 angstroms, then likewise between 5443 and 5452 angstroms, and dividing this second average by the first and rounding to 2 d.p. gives 1.02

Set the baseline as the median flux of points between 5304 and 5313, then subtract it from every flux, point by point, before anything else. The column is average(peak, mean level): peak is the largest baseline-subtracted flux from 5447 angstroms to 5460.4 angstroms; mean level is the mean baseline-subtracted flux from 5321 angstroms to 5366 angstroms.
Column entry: -1.1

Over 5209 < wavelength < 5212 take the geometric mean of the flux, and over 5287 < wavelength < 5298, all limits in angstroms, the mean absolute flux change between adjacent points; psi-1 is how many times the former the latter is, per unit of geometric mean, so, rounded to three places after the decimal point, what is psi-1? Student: 0.062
